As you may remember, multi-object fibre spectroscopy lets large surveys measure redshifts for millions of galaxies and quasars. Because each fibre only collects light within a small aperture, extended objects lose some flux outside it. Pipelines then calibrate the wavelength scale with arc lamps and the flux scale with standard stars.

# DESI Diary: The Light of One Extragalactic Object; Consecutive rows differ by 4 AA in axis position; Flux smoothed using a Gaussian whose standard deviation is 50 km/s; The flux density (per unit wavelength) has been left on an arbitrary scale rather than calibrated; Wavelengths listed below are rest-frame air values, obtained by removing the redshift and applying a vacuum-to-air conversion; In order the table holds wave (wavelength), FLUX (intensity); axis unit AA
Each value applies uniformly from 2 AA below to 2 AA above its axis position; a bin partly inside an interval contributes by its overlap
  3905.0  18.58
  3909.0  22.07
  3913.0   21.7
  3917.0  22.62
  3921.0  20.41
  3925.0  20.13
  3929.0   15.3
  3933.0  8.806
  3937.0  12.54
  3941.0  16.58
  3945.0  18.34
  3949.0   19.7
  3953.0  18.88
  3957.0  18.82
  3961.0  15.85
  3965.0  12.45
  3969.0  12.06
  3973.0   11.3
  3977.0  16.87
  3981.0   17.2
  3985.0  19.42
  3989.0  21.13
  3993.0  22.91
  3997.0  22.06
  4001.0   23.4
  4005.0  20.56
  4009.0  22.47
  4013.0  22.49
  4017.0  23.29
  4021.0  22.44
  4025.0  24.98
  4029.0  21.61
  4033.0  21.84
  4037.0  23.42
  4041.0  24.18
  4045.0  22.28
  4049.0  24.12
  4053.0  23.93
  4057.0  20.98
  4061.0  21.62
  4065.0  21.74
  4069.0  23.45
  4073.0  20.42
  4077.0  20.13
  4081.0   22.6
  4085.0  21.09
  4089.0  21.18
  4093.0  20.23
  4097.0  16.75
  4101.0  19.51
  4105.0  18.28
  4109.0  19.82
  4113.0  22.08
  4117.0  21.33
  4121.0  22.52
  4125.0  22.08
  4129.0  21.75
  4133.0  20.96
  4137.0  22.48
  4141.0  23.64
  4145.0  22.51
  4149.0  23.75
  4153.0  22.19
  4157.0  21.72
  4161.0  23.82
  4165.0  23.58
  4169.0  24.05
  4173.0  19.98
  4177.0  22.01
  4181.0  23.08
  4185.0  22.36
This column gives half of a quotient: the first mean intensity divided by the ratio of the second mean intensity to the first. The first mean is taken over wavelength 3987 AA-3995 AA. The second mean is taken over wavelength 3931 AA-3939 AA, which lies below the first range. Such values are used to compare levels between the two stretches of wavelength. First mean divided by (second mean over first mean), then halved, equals 23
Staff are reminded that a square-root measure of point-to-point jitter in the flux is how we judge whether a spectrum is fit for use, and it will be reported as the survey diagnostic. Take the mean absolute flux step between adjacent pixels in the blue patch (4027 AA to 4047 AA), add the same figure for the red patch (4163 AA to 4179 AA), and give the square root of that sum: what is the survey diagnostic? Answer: 1.8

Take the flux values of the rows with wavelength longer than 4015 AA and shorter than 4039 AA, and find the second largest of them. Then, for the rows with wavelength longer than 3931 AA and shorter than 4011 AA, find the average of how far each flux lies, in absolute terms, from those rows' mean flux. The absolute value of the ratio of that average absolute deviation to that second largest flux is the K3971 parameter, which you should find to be 0.15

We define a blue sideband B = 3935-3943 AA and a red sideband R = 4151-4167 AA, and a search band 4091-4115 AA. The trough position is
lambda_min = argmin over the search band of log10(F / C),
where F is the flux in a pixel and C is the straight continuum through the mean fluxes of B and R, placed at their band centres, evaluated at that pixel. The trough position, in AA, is 4097.0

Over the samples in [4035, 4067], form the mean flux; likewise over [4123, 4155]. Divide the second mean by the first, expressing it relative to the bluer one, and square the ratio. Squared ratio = 1.0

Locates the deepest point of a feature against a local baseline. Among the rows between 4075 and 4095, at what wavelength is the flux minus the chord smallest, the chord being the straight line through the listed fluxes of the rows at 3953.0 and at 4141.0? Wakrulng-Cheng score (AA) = 4093.0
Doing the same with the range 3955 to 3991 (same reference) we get 3973.0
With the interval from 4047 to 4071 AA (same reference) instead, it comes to 4057.0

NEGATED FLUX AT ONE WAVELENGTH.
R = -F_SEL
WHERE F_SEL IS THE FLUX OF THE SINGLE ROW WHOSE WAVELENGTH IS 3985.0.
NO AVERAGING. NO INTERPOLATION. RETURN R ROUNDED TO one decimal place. -19.4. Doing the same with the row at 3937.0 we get -12.5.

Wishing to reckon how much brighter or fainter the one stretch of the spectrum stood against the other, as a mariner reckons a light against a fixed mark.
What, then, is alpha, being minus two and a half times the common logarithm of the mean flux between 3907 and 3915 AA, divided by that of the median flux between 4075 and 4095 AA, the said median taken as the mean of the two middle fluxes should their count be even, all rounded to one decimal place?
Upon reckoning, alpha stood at 0.0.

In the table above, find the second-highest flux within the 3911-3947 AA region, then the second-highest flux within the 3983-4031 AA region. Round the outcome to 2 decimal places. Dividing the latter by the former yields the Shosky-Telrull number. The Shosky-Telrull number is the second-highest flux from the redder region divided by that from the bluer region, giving 1.08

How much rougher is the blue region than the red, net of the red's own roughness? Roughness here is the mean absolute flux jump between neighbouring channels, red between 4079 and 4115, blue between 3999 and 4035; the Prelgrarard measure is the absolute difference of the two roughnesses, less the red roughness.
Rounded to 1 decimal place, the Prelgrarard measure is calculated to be -1.6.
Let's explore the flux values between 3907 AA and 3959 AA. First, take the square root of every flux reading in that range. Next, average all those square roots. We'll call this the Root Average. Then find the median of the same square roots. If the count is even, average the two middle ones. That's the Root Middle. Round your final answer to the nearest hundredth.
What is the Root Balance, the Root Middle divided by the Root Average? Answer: 1.03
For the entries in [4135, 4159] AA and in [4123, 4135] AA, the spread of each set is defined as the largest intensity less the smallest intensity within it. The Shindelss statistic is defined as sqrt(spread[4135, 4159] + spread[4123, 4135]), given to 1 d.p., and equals 1.8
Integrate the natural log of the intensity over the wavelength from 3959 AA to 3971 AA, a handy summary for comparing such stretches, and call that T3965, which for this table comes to 31.1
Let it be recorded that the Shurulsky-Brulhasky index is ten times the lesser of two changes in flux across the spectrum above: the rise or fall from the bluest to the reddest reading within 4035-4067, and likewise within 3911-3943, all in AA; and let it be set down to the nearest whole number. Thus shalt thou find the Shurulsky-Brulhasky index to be -51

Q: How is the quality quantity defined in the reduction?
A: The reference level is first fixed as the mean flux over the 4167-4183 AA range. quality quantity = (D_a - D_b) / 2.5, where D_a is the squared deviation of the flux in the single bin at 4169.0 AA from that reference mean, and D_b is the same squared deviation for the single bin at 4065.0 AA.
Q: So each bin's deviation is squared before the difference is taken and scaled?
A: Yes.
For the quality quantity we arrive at 1.1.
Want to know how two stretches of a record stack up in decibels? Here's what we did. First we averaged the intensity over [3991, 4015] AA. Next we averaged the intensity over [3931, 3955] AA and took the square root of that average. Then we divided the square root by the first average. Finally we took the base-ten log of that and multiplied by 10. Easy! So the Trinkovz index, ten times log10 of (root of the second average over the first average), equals -7.49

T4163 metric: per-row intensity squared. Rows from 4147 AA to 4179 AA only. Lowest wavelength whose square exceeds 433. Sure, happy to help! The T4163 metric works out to 4149.0 AA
